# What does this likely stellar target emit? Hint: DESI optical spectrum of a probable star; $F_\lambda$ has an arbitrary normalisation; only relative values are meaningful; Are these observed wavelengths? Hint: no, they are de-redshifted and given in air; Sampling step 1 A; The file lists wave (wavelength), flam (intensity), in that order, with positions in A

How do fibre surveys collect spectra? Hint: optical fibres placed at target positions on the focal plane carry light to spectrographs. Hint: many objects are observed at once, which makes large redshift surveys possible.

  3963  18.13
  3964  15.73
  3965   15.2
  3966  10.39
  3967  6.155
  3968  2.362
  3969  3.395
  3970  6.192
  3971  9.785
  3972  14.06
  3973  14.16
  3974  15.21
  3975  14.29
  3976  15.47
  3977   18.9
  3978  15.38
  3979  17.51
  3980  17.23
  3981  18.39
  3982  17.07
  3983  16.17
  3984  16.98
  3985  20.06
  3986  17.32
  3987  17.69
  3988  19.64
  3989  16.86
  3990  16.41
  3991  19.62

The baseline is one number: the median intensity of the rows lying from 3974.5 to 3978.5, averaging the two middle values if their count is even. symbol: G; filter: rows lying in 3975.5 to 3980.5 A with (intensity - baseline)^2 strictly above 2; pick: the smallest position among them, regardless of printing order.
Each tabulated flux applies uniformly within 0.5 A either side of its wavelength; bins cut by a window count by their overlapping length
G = 3977 A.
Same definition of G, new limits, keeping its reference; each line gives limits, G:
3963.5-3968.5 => 3966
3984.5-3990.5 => 3985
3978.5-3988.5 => 3979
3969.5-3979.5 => 3970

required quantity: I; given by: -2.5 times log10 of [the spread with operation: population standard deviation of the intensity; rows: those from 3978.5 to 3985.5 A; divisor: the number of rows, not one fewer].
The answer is -0.2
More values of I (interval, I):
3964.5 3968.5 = -1.7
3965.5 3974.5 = -1.6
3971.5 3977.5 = -0.6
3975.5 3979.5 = -0.4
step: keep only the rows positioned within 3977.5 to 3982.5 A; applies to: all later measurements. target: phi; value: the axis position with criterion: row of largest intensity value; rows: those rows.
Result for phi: 3981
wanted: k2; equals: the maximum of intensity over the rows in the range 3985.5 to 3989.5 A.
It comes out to 19.64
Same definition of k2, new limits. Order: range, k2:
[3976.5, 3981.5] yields 18.9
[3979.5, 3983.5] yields 18.39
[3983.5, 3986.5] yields 20.06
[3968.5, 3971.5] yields 9.785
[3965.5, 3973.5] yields 14.16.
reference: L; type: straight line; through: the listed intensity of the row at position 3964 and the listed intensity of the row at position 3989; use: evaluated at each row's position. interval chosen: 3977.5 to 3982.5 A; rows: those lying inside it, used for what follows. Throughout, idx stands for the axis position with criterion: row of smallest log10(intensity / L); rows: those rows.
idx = 3978 A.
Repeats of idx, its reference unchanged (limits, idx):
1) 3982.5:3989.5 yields 3983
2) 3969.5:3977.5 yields 3970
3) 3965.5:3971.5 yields 3968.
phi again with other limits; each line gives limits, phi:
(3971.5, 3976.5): 3976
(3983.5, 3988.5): 3985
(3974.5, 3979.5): 3977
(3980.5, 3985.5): 3985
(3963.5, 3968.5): 3964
